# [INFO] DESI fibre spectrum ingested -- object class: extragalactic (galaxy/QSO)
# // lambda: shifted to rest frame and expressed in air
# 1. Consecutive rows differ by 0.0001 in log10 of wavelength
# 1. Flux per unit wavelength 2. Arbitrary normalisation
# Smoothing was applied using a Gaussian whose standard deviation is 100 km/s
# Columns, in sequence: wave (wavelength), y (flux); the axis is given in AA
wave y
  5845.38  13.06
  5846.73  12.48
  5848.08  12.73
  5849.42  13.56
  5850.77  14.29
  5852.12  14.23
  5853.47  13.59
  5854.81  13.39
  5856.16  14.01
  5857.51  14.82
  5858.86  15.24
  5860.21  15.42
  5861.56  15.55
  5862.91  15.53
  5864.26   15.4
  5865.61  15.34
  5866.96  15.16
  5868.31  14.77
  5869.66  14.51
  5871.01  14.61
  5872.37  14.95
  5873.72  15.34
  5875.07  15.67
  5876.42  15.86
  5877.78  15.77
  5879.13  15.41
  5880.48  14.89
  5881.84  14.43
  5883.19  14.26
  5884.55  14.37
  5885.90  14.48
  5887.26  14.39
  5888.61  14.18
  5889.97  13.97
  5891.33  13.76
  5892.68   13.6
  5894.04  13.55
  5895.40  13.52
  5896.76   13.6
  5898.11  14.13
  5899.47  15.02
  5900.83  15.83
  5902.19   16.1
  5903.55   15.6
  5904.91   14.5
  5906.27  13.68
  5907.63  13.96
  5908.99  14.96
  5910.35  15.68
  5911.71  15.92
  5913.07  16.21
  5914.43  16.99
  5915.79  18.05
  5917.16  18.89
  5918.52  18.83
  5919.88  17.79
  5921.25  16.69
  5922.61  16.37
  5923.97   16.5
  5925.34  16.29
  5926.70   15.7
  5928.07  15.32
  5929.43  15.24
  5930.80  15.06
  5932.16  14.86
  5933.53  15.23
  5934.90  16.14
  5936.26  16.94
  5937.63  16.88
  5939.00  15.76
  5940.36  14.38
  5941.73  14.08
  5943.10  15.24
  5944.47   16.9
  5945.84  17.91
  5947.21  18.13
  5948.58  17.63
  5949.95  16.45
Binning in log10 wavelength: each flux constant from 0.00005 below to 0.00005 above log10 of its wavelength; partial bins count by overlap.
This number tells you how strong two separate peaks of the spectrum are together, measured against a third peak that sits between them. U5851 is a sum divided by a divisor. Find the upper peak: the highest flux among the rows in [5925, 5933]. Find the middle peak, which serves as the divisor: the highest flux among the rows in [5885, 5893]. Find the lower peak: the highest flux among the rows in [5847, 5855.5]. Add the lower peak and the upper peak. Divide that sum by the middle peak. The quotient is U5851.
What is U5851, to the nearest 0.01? 2.11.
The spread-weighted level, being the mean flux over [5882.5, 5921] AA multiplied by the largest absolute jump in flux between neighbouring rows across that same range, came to 17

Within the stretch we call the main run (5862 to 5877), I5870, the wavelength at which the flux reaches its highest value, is 5876.42 AA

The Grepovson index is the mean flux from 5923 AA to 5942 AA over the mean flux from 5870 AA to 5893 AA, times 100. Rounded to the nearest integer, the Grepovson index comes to 106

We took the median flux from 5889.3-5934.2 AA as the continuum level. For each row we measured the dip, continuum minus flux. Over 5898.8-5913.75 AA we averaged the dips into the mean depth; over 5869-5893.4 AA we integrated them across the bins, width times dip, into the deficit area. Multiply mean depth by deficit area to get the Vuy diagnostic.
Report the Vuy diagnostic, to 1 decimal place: 1.5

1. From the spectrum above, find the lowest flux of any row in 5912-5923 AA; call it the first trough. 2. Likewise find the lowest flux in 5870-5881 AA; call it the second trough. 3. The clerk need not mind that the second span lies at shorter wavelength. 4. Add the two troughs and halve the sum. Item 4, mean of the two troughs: 15.4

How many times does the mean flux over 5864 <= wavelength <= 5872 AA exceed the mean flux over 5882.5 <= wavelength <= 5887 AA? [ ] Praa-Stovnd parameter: 1.04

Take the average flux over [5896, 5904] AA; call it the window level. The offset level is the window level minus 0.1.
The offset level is 14.9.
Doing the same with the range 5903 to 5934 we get 15.9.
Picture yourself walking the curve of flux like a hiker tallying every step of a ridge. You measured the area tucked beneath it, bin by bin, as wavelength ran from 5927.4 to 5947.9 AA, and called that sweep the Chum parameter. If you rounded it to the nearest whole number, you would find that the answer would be 325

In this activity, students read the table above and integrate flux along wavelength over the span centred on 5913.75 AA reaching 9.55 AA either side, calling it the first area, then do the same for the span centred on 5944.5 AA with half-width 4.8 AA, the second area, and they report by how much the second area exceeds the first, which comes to -155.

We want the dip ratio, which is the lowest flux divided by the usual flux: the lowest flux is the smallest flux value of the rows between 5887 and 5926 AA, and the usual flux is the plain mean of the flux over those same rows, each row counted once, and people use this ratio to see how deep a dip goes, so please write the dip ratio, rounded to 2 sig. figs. 0.87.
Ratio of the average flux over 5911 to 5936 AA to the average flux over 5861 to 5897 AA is 1.12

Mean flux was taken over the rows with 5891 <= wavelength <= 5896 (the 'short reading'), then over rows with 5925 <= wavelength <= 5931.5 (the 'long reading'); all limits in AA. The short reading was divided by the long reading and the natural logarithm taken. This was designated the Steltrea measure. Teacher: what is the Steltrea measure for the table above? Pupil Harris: -0.13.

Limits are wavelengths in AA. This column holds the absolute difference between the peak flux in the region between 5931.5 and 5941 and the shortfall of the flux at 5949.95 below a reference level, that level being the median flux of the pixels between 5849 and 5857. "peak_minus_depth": 19.6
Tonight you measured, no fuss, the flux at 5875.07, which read 15.67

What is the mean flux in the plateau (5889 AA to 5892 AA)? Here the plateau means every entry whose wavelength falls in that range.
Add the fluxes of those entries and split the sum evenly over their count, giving 13.9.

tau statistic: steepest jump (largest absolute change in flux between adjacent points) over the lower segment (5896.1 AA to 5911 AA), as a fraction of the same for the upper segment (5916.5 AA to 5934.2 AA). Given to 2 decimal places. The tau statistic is 1.00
